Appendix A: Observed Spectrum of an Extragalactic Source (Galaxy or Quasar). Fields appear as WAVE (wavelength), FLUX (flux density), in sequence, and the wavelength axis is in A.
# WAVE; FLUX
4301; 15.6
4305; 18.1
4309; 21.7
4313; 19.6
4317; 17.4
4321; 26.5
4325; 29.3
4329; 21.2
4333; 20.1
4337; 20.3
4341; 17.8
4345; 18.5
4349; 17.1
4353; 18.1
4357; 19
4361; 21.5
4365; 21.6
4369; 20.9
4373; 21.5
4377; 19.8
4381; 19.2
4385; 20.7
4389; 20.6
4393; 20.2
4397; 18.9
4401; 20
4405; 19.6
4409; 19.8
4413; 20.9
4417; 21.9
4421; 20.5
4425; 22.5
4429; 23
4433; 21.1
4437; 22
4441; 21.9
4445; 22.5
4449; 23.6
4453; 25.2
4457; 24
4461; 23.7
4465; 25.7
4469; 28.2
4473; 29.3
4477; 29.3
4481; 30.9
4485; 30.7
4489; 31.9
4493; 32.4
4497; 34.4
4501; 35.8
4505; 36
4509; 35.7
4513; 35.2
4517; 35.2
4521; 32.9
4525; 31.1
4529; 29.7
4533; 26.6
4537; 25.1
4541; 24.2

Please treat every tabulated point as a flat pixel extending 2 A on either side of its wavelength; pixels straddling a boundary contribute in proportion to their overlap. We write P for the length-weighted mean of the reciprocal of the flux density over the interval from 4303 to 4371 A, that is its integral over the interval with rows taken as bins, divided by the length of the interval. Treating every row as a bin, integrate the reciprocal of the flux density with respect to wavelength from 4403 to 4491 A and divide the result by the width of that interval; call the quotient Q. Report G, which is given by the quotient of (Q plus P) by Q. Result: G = 2.19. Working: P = 0.050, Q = 0.042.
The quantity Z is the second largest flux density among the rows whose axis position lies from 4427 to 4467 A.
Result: 25.2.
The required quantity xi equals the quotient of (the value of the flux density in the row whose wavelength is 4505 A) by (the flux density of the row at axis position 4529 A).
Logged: 1.212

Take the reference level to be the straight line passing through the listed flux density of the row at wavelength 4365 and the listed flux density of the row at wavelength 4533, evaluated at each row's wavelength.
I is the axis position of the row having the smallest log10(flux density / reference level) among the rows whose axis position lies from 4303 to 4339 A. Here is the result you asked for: 4317 A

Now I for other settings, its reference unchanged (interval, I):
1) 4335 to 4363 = 4349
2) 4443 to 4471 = 4445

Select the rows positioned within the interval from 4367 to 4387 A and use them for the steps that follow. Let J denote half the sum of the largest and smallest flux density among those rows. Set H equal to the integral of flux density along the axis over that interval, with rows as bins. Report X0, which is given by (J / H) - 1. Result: -0.950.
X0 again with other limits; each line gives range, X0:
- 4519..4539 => -0.950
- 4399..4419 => -0.949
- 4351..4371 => -0.951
